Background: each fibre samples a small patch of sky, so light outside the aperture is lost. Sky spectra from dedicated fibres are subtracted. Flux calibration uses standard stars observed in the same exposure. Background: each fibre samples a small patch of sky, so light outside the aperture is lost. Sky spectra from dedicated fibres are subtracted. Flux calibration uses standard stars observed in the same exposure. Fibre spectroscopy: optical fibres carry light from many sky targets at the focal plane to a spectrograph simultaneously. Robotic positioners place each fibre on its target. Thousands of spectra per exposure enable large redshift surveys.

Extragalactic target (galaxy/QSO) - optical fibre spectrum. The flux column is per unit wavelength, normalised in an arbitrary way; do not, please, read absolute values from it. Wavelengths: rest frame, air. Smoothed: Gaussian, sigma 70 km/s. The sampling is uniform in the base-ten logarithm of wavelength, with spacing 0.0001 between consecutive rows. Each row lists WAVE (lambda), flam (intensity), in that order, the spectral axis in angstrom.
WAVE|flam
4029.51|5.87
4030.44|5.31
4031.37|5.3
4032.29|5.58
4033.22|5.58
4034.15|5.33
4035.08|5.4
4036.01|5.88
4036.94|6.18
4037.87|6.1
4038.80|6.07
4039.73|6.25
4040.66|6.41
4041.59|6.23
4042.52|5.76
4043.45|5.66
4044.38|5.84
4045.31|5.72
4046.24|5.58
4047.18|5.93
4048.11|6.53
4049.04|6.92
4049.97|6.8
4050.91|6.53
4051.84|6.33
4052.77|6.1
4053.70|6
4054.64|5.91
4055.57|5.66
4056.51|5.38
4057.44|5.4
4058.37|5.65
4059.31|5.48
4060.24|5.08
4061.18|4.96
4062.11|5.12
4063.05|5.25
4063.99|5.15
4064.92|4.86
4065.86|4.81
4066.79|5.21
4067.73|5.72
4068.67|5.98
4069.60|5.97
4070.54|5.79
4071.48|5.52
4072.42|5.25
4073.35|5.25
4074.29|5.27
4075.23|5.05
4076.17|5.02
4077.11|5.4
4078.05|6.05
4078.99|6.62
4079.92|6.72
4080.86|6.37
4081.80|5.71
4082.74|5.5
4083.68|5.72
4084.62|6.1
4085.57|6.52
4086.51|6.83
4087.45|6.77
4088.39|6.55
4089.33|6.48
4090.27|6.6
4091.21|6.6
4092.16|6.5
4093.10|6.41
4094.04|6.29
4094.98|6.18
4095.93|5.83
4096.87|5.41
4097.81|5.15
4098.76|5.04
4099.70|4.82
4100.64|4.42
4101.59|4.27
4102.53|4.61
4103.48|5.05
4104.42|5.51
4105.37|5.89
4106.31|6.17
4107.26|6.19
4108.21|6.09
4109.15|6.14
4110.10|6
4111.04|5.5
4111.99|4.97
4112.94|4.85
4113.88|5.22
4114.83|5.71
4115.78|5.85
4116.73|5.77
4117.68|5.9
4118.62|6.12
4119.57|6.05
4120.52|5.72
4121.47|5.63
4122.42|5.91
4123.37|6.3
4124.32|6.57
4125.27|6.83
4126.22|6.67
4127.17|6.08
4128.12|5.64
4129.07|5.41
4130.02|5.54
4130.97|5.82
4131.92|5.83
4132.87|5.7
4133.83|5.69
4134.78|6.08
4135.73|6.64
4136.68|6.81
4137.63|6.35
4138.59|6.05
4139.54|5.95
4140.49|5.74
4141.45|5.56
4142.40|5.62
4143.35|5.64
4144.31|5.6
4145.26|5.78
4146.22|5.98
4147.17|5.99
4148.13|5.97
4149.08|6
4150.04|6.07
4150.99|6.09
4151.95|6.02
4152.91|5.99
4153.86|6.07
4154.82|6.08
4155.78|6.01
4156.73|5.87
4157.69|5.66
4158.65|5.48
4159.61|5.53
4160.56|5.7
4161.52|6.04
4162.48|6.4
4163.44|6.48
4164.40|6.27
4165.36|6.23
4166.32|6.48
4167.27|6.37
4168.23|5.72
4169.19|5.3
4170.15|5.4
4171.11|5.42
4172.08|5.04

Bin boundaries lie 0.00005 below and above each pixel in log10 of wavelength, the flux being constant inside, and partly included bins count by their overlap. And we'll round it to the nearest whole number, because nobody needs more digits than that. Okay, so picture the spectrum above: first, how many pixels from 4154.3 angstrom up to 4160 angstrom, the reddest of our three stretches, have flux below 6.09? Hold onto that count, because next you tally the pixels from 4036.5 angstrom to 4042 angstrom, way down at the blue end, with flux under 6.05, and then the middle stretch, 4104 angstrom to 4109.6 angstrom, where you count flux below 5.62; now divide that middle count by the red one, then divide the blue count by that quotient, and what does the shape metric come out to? 0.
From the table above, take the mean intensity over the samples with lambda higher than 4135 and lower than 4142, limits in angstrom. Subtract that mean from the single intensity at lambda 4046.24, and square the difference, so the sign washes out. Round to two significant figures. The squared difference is 0.33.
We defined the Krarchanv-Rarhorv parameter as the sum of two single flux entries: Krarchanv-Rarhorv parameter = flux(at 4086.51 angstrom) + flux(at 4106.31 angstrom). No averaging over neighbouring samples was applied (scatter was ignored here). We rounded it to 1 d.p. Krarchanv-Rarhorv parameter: 13.0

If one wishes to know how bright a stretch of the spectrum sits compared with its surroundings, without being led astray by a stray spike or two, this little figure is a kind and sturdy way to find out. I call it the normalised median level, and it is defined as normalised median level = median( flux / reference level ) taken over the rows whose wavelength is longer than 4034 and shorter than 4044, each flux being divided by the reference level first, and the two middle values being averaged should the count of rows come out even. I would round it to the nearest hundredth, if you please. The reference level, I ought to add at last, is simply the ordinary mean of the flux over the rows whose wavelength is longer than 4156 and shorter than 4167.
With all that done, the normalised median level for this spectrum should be 1.01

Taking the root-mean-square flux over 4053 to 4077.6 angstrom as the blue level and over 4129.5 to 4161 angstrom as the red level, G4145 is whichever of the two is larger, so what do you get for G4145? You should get 5.91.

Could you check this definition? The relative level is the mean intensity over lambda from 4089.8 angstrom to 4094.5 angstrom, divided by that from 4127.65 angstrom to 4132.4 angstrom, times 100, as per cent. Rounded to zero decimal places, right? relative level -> 115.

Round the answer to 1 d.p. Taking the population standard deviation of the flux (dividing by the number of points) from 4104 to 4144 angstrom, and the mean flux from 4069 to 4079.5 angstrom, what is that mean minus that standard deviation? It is 5.1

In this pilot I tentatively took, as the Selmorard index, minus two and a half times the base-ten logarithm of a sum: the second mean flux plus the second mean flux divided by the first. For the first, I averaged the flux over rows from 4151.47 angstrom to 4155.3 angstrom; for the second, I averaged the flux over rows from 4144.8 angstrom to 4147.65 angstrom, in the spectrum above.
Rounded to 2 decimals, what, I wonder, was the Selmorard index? -2.10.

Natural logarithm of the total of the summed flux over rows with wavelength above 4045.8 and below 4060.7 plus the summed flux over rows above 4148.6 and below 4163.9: 5.25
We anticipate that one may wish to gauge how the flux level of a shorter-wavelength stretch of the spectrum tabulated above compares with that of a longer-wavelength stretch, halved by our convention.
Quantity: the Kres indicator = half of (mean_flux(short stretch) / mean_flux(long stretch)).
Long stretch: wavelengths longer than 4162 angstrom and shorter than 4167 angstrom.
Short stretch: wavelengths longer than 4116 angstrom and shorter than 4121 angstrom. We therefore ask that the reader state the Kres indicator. 0.46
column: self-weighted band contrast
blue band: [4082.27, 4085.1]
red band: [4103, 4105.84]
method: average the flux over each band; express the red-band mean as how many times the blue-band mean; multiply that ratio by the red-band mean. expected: 5.2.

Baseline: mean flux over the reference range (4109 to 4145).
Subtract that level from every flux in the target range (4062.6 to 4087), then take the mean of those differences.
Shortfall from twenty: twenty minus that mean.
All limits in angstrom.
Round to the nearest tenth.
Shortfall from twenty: 20.2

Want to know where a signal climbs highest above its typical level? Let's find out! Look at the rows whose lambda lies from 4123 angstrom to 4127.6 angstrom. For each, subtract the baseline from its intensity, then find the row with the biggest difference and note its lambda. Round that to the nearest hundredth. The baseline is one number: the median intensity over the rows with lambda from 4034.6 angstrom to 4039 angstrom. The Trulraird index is 4125.27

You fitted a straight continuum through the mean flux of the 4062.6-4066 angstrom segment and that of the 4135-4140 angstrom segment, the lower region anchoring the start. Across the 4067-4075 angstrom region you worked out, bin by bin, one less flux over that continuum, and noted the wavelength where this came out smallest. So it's 4068.67 angstrom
